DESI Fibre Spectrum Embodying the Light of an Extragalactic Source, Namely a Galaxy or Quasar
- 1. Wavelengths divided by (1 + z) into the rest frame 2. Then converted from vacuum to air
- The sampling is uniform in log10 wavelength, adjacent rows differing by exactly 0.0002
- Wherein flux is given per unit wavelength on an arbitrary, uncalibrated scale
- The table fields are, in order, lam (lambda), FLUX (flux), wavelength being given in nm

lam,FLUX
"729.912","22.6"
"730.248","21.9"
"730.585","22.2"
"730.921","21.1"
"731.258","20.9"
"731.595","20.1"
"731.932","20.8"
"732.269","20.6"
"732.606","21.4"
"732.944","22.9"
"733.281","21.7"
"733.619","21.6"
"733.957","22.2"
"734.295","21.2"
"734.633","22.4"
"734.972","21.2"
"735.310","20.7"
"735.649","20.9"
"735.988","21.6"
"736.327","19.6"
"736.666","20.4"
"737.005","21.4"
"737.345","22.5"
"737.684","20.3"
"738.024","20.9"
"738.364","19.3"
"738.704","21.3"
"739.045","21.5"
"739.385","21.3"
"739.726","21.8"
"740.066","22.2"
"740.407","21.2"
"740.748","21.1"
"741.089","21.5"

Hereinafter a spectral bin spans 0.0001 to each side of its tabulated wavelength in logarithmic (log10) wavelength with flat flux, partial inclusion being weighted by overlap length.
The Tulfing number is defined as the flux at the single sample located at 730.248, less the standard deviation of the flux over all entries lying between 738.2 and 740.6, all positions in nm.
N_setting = 21.0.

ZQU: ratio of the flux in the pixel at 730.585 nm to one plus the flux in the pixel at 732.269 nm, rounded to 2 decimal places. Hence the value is 1.03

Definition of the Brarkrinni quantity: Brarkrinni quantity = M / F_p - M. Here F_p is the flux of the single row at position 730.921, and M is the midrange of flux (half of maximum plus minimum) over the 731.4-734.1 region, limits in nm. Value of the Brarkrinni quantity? -20.5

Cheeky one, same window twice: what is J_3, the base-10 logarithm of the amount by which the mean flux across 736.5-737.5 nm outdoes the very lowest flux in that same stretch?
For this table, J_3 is 0.01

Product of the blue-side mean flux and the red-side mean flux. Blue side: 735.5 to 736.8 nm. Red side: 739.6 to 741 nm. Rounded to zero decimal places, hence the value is 445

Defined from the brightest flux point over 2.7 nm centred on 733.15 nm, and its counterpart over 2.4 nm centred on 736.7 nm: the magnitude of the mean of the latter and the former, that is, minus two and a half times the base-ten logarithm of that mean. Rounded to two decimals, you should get -3.39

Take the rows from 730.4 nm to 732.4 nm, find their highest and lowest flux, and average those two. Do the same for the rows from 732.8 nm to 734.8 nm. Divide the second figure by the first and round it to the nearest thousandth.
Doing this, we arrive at 1.043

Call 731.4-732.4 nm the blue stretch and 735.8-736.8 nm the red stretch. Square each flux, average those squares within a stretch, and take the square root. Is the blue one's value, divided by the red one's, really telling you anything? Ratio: 1.00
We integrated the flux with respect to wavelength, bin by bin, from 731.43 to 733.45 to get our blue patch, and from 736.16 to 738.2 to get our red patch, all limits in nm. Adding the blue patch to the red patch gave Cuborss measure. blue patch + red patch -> 85.5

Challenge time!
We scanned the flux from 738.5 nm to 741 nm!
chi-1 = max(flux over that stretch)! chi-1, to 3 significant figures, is 22.2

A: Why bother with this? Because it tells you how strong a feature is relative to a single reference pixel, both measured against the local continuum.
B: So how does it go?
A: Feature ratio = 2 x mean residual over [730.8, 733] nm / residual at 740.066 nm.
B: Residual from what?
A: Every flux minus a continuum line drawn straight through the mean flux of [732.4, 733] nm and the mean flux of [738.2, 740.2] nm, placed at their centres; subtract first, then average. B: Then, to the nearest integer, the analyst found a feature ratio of -2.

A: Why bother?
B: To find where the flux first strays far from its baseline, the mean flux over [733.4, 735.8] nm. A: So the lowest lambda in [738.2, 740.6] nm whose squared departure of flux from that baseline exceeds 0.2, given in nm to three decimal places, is 738.364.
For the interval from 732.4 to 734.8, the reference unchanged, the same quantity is 732.944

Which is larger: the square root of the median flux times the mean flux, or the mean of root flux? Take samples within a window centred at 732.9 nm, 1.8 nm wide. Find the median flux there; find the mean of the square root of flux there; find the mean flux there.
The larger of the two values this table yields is 21.6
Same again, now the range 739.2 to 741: 21.4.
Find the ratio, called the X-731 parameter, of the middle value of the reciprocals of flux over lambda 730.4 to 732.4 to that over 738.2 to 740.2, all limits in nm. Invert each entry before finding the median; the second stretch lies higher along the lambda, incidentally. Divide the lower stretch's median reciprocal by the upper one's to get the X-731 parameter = 1.03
